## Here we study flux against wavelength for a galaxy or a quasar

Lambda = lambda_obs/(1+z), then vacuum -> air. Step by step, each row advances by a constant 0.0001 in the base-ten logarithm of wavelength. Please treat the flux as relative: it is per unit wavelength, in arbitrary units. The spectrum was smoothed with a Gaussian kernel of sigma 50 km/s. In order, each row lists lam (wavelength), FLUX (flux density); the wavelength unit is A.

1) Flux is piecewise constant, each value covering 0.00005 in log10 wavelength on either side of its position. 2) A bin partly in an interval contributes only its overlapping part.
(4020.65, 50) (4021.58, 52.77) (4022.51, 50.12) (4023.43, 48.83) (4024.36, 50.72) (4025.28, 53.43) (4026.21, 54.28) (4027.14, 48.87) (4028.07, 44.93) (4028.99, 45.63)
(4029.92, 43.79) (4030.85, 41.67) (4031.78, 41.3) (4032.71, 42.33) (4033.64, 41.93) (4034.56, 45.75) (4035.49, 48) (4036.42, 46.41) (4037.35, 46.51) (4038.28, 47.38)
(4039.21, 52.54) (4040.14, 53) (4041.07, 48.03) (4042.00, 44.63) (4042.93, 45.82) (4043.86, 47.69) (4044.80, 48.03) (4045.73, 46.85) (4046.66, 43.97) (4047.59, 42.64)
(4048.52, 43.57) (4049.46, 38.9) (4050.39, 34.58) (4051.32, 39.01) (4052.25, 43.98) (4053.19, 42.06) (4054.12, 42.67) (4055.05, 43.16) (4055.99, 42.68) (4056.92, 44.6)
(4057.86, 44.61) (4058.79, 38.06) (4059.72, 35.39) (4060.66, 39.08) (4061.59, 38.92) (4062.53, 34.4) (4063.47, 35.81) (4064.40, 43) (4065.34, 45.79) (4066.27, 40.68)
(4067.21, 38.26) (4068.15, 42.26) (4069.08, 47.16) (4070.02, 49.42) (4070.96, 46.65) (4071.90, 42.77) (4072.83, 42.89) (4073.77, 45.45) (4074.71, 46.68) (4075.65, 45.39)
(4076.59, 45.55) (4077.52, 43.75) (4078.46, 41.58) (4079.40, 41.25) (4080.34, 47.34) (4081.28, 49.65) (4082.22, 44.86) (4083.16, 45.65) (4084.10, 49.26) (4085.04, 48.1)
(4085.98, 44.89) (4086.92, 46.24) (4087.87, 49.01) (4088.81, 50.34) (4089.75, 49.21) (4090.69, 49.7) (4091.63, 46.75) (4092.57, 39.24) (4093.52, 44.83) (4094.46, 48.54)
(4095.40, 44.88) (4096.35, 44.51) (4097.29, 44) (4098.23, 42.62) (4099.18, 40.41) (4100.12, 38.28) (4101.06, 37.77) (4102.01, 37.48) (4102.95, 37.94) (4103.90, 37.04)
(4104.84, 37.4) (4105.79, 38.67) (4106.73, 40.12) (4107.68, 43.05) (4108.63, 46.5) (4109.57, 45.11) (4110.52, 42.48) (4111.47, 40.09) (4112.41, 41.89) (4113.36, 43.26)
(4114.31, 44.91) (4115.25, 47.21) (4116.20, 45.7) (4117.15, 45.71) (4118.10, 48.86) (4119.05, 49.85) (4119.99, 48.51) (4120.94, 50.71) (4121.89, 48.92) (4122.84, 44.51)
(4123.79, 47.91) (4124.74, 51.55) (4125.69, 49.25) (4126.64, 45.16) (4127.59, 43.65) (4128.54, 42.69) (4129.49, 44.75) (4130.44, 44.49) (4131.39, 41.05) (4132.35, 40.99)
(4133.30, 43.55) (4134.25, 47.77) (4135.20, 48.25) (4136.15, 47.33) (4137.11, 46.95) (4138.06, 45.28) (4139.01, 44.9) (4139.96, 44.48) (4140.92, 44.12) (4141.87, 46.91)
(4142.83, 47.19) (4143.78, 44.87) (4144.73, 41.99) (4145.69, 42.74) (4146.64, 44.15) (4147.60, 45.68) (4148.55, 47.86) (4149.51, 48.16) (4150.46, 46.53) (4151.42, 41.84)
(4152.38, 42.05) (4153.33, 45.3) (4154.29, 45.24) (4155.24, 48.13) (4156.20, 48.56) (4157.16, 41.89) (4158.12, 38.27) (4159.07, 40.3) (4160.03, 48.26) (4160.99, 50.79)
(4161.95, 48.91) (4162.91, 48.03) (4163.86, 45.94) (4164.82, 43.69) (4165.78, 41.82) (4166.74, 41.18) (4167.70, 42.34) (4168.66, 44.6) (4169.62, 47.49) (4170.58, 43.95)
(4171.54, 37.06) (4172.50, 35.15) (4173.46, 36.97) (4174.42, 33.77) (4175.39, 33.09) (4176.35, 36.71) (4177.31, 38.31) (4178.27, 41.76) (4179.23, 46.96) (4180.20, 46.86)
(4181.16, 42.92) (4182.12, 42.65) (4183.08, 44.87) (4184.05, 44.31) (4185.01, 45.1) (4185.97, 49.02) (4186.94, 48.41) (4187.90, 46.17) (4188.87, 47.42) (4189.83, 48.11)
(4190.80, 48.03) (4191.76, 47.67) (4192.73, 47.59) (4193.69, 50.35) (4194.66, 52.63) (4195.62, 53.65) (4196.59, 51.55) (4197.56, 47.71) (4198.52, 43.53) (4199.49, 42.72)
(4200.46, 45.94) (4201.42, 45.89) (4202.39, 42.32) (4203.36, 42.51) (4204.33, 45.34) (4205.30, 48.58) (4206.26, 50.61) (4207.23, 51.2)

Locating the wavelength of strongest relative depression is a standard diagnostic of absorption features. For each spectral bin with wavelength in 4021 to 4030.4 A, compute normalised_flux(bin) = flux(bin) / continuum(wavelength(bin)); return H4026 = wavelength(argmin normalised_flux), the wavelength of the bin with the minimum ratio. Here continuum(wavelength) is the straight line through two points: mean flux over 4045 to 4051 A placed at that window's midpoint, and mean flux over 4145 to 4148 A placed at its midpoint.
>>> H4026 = 4029.92 A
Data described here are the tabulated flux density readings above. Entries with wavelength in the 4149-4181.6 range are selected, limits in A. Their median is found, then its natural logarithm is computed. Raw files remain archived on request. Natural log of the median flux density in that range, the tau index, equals 3.768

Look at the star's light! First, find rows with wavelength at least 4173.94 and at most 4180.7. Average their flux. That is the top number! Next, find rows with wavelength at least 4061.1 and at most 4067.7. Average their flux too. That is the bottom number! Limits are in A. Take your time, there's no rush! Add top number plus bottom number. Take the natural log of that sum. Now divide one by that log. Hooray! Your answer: 0.229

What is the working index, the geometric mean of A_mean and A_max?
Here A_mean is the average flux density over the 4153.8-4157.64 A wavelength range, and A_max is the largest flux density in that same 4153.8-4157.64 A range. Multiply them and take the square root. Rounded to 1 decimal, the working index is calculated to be 47.2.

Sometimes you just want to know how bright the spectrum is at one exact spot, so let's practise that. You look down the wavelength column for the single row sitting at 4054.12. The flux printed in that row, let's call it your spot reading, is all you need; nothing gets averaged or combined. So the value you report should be 42.67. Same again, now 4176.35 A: 36.71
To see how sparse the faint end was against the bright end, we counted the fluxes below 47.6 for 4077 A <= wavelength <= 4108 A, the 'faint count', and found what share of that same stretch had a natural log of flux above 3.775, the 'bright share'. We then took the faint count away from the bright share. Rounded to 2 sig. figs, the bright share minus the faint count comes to -24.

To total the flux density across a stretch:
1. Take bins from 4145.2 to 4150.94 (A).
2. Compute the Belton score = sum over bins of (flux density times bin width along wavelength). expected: 263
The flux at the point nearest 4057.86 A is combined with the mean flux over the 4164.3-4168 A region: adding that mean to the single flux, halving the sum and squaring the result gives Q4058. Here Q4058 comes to 1886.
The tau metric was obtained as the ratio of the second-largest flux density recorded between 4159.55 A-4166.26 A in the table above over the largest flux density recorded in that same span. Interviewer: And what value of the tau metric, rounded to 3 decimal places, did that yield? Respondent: 0.963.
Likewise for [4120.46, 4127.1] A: 0.984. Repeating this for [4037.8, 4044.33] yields 0.991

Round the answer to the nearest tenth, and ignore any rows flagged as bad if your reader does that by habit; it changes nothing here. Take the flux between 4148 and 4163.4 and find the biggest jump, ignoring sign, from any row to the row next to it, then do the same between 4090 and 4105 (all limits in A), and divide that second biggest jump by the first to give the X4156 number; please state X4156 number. 0.9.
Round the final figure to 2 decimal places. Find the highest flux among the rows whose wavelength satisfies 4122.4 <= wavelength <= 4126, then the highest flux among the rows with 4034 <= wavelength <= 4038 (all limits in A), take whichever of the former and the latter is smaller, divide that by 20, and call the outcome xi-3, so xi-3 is 2.40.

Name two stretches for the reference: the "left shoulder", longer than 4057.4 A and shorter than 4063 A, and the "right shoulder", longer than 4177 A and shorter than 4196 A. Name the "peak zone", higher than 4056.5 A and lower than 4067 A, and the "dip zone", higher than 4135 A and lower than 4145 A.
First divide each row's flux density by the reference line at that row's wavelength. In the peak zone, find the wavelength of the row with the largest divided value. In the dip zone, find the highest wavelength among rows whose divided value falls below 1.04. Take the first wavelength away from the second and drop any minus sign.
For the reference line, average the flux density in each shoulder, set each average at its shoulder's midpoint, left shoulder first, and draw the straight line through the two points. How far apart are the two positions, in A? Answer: 79.4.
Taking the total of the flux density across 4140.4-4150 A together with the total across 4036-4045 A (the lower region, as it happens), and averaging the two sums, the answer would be 467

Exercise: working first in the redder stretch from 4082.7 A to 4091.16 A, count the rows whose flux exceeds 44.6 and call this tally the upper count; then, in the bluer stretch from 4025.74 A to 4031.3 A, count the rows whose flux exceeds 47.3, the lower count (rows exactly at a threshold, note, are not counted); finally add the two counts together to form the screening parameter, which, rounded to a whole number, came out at 11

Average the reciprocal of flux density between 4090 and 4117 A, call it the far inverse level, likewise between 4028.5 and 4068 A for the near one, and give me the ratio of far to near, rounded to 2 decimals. 1.01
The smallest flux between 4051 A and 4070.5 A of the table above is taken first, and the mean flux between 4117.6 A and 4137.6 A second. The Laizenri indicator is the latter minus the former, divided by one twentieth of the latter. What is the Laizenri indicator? 5.2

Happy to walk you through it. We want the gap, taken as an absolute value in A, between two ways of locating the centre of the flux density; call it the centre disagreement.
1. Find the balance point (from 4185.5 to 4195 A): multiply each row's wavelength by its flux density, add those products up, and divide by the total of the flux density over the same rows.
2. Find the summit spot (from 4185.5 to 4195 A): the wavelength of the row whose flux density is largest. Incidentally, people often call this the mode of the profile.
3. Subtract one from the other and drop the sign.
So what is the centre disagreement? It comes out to 4.3 A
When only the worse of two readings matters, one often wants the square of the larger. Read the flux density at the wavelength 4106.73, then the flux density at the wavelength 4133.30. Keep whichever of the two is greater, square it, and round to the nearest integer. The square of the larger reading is 1897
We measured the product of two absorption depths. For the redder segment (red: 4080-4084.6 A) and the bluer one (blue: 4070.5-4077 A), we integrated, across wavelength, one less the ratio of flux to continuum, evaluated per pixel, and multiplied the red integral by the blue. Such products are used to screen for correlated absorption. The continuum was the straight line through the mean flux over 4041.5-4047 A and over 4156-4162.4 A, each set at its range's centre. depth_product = -0.019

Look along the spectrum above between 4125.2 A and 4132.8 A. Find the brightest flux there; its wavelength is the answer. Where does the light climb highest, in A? 4125.69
